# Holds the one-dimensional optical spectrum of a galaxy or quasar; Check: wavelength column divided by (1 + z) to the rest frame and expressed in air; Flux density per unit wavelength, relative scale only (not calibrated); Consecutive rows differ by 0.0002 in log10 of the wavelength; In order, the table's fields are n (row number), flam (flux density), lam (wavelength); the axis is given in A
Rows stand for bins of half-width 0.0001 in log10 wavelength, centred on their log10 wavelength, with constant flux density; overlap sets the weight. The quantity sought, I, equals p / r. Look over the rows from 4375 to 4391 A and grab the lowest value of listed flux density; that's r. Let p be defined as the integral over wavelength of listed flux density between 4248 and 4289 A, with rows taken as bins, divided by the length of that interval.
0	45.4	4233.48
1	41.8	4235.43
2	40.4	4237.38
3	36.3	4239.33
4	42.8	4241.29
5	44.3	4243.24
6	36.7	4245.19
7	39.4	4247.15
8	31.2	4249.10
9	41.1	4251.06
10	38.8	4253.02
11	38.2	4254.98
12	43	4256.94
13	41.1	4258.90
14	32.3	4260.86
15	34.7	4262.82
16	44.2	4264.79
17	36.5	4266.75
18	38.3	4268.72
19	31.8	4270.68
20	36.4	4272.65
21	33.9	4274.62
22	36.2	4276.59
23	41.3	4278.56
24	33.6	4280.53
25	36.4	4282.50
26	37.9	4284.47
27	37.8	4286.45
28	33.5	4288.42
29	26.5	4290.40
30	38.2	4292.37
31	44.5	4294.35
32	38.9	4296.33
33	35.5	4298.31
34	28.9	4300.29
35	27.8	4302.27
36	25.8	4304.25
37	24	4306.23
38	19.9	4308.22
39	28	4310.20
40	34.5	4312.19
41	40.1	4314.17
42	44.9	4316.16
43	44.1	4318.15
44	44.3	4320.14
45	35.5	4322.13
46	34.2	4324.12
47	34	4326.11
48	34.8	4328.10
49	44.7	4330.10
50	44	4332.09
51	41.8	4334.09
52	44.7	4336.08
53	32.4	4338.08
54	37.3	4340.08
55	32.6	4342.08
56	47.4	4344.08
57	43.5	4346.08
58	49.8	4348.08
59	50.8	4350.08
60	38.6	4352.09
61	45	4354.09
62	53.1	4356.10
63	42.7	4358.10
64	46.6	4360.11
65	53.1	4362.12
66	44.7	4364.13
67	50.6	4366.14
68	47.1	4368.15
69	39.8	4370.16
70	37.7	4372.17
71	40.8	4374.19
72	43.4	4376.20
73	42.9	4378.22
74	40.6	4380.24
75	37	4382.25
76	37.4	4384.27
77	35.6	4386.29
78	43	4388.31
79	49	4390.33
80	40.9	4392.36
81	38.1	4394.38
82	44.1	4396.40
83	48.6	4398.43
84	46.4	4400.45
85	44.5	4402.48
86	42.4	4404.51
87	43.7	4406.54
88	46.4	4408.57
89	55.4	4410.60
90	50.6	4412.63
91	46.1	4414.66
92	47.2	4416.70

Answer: 1.0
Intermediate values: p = 37.1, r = 35.6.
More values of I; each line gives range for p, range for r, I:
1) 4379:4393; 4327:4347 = 1.3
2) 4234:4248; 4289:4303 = 1.5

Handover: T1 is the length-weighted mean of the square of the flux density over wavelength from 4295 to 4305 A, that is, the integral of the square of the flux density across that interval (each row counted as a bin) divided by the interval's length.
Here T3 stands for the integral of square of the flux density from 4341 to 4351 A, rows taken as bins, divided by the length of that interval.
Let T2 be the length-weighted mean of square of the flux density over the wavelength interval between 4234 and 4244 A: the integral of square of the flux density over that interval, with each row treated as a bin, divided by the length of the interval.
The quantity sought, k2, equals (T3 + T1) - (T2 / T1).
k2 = 3093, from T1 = 1050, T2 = 1709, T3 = 2044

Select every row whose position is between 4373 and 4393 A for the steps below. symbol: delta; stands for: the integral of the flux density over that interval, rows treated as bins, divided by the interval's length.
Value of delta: 41.0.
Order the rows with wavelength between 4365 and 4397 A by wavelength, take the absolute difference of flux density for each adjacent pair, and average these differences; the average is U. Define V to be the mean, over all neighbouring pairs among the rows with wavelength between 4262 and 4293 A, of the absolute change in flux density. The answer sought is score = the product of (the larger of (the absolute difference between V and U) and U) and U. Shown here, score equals 15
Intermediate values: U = 3.8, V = 5.01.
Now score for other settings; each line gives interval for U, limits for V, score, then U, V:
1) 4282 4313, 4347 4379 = 22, 4.7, 5.46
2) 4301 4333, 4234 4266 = 14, 3.7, 4.81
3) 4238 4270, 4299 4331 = 26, 5.1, 3.73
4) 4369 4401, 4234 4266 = 13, 3.6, 4.81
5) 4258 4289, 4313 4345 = 20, 4.5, 4.62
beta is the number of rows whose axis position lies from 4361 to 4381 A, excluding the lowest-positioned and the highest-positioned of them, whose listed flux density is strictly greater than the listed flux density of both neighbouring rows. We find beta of 2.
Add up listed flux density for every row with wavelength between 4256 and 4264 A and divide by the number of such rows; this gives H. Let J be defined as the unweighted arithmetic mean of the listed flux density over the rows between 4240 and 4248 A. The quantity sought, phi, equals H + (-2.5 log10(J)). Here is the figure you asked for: 33.7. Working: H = 38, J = 41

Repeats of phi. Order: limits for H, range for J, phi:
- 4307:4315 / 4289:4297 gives 26.7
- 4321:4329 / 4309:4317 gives 30.7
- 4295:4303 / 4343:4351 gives 28.6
